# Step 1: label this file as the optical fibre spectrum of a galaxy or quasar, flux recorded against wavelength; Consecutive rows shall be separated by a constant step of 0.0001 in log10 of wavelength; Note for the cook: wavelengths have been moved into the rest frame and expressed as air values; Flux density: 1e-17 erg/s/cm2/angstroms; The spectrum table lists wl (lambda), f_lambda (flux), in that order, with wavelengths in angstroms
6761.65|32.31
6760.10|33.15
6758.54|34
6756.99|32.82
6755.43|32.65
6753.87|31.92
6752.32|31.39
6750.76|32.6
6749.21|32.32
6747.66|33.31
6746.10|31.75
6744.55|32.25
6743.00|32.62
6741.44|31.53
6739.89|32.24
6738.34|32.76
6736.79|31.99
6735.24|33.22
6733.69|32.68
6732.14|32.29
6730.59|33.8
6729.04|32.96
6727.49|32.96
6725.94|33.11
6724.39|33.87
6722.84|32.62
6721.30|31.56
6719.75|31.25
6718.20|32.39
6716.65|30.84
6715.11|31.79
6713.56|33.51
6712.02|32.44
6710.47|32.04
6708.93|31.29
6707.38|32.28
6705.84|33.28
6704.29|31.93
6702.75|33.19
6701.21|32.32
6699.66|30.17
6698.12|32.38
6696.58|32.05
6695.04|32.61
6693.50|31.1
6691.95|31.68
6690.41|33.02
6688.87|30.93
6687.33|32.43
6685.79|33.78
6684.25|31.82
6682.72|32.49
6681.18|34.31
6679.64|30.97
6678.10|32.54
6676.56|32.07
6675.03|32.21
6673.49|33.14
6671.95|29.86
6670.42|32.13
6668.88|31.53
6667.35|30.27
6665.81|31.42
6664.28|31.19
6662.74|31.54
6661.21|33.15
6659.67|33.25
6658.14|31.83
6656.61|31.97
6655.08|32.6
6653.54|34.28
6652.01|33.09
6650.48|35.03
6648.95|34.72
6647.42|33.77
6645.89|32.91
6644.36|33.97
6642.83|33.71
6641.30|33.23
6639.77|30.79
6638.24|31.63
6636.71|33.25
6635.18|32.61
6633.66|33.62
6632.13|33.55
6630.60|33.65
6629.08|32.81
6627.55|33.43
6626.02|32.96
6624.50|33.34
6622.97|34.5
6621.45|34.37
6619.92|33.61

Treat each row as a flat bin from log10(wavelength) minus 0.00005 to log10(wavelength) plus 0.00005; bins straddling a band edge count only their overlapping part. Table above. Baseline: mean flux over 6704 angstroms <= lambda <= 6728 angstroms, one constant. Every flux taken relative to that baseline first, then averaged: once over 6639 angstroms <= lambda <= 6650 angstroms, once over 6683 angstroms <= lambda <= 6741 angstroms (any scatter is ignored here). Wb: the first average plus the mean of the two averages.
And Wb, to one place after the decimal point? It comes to 1.5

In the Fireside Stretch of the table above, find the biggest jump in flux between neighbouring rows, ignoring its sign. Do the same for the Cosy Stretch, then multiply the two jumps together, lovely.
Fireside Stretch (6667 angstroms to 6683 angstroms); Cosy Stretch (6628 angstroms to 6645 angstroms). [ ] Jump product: 8.1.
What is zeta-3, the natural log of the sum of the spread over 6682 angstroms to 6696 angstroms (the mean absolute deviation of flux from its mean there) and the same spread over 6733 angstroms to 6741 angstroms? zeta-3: 0.10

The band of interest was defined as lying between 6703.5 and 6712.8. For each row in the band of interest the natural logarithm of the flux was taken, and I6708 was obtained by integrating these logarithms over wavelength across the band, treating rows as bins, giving 32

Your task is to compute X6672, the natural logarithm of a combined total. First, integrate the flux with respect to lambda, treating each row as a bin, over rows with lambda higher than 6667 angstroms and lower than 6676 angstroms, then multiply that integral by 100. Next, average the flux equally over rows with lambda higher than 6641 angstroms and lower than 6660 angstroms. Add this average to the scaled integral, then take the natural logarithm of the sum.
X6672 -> 10.3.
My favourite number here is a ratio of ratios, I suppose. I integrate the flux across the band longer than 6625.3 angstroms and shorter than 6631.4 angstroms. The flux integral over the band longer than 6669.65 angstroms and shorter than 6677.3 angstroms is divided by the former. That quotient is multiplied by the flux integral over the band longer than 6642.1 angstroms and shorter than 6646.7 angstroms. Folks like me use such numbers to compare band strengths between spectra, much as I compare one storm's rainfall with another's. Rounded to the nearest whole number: 186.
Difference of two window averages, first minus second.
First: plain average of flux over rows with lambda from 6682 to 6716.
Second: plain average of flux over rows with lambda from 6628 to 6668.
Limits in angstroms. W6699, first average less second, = -0.6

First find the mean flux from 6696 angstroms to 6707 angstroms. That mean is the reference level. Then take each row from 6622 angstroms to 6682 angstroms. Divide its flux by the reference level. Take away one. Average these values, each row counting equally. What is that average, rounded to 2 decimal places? 0.02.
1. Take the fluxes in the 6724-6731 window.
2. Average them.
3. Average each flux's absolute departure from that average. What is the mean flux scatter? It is 0.40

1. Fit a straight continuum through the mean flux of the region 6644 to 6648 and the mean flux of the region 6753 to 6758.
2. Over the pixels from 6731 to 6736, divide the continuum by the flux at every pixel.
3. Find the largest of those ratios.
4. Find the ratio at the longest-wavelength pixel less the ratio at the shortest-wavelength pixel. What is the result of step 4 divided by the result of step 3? -0.03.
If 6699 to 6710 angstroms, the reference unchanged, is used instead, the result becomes -0.04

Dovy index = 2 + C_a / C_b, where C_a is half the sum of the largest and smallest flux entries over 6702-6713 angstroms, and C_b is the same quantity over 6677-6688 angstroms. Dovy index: 2.99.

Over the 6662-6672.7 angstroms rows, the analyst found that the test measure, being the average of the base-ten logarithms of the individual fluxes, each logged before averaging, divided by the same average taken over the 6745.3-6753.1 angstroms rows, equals 0.99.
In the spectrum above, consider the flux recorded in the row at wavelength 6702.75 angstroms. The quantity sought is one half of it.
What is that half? 16.6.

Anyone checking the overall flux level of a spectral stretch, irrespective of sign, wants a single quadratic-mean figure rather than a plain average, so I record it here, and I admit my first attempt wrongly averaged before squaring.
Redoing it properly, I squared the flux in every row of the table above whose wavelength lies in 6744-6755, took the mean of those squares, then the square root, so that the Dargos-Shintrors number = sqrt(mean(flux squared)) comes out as 32.2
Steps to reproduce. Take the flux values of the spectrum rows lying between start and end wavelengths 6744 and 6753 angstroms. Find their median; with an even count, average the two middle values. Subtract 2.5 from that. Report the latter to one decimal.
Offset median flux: 29.8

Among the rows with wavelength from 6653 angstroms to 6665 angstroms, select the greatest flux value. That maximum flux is 34.28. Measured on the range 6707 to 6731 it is 33.87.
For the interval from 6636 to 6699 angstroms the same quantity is 35.03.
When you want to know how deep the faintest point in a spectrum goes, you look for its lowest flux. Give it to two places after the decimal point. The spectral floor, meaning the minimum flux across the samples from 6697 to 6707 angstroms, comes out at 30.17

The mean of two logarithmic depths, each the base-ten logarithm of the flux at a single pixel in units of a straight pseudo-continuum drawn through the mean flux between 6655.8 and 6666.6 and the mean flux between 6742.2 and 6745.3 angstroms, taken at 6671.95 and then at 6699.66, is -0.030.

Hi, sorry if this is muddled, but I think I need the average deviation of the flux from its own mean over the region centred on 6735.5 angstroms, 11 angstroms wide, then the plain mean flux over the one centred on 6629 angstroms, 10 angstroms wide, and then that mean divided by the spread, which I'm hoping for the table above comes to 71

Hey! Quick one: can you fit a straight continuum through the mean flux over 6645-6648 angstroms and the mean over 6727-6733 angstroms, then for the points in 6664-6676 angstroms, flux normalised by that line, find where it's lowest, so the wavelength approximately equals 6671.95 angstroms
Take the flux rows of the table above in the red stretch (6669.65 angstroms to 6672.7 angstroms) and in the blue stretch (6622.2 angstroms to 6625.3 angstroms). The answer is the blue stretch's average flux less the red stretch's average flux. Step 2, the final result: 2.9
